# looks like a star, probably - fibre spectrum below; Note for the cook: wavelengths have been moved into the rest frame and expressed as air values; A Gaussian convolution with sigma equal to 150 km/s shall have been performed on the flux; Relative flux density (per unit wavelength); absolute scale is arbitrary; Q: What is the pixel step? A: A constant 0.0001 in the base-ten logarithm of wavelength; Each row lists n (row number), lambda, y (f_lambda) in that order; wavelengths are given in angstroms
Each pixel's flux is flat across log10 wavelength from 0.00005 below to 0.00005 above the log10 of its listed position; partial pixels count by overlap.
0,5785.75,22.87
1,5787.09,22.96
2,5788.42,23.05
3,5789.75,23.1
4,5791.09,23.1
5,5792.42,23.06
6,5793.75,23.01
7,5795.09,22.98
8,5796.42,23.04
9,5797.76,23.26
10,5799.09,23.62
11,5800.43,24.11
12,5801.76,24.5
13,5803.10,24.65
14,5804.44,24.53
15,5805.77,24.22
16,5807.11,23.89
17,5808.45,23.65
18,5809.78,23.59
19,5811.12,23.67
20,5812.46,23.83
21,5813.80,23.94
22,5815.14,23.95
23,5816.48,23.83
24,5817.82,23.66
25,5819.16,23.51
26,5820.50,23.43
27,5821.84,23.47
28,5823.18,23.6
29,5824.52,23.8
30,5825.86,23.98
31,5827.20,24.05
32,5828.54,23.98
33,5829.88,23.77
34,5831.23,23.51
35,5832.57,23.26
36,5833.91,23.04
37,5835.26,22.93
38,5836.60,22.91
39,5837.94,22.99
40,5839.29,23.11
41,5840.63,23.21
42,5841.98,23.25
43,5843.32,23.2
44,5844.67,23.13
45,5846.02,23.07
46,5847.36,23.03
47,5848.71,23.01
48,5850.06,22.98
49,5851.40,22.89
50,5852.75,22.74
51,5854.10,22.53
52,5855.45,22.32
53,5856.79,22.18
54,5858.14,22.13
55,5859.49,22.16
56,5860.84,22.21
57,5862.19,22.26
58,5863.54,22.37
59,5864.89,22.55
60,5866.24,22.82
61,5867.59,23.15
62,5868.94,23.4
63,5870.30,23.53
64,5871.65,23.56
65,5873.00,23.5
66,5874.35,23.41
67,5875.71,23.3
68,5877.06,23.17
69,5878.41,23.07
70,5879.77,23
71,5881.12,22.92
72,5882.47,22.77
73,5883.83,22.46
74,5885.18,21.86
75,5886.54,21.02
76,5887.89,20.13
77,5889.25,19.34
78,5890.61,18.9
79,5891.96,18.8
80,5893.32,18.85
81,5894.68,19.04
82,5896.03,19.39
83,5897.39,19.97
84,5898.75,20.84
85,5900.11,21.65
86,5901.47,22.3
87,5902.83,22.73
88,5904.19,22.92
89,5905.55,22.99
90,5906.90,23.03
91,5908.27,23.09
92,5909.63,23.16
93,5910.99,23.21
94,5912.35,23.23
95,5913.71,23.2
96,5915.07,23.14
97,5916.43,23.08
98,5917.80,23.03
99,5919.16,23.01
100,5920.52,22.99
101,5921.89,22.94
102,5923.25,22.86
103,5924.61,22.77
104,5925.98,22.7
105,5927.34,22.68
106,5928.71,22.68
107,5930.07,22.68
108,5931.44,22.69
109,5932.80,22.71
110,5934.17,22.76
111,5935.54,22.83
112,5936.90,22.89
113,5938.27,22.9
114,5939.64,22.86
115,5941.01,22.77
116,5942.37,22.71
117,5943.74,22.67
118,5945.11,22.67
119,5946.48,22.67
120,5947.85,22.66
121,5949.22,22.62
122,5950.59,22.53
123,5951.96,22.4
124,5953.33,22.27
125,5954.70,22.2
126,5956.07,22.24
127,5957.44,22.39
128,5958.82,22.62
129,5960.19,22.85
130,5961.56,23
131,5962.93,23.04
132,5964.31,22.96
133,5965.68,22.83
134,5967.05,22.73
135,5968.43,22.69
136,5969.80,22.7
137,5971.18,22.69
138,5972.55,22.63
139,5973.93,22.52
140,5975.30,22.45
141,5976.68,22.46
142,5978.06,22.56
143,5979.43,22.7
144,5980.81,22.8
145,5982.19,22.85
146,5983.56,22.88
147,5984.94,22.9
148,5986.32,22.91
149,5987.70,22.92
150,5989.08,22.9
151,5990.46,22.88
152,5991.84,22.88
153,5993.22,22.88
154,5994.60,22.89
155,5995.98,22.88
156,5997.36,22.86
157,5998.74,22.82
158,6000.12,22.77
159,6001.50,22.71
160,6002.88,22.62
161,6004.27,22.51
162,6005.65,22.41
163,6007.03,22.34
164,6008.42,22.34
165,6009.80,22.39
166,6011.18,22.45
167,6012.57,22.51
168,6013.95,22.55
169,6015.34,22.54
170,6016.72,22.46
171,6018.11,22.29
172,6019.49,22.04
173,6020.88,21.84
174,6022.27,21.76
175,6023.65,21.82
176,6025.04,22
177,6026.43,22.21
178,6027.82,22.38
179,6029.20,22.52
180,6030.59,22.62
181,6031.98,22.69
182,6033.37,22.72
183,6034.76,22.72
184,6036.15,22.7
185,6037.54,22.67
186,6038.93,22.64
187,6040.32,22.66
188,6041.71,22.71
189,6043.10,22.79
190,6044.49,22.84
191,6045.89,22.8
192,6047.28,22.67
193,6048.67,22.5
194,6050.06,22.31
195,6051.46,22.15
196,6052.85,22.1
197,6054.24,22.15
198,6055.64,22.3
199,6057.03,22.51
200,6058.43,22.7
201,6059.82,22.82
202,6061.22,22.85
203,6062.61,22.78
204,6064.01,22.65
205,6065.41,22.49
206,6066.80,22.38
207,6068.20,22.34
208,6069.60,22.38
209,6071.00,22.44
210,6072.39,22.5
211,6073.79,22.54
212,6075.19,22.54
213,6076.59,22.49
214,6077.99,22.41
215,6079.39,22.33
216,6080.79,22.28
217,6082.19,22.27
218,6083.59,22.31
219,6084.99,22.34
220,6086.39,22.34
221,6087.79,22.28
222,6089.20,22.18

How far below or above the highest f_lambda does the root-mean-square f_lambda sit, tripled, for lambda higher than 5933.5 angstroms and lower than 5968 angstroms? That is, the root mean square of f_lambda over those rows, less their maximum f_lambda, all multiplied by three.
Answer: -1.1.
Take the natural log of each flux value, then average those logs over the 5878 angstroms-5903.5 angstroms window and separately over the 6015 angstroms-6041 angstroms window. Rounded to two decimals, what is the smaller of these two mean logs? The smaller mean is 3.04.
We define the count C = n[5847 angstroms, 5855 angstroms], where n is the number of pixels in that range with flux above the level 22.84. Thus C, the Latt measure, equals 4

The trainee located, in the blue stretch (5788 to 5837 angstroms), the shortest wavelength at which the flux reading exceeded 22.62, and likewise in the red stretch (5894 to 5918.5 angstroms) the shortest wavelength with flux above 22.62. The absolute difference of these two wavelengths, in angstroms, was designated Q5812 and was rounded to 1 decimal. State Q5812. 114.4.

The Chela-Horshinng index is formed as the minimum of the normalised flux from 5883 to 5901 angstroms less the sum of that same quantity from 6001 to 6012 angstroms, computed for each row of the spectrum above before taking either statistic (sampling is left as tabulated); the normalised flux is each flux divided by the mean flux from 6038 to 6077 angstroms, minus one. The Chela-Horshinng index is -0.14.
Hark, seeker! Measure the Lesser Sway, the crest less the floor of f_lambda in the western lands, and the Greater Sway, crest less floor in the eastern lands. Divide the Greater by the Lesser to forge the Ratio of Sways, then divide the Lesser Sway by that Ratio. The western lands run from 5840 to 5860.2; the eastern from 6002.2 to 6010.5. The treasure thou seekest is 4.5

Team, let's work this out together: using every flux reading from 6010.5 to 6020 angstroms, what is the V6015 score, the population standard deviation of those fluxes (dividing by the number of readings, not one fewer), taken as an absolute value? 0.17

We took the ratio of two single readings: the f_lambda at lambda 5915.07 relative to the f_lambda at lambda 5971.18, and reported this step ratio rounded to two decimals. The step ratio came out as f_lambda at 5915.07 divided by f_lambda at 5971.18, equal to 1.02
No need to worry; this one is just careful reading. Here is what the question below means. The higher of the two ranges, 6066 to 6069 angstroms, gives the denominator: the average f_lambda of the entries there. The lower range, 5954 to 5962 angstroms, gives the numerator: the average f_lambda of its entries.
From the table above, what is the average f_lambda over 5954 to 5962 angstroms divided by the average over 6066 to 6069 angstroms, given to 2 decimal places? 1.01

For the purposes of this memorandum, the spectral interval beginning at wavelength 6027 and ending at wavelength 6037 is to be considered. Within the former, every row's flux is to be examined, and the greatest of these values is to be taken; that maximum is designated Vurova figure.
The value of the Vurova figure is 22.72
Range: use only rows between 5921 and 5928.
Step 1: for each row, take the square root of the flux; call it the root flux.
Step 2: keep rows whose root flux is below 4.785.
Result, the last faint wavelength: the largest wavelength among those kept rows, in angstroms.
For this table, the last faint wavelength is 5927.34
